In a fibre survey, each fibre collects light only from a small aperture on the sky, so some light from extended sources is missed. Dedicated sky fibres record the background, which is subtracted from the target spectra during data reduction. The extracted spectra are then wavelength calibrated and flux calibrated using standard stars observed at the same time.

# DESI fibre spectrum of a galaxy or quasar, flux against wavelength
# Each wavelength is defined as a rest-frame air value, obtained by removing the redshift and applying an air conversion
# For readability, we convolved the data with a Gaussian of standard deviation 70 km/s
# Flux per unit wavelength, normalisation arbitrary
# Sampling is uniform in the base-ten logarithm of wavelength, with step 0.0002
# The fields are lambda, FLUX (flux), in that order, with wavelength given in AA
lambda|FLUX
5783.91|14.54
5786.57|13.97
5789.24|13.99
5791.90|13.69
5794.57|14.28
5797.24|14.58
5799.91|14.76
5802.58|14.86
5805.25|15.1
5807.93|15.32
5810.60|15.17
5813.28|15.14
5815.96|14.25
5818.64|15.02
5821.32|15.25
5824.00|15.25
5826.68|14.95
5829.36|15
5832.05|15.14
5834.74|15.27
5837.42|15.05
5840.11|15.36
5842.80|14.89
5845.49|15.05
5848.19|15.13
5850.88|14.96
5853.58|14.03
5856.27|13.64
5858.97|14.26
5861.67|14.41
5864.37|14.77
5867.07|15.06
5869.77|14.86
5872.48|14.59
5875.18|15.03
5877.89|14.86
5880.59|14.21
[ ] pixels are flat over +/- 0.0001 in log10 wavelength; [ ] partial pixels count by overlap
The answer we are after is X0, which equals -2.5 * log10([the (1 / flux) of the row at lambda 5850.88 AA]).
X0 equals 2.94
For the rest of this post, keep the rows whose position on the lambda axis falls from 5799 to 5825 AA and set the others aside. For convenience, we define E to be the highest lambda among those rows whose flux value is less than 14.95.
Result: 5815.96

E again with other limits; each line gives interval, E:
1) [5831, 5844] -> 5842.80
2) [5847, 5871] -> 5869.77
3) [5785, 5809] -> 5802.58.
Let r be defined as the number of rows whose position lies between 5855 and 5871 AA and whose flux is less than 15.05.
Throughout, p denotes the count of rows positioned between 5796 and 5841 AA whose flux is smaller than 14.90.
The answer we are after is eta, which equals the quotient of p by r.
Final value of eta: 0.8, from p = 4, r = 5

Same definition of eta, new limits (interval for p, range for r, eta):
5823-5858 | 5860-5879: 0.5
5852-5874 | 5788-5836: 0.7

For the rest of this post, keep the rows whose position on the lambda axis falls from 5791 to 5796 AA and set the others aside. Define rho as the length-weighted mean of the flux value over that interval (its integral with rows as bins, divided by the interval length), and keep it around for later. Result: 14.01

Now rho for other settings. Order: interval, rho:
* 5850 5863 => 14.23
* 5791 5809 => 14.67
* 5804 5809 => 15.19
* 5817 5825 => 15.14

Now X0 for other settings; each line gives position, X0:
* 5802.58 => 2.93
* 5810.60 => 2.95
